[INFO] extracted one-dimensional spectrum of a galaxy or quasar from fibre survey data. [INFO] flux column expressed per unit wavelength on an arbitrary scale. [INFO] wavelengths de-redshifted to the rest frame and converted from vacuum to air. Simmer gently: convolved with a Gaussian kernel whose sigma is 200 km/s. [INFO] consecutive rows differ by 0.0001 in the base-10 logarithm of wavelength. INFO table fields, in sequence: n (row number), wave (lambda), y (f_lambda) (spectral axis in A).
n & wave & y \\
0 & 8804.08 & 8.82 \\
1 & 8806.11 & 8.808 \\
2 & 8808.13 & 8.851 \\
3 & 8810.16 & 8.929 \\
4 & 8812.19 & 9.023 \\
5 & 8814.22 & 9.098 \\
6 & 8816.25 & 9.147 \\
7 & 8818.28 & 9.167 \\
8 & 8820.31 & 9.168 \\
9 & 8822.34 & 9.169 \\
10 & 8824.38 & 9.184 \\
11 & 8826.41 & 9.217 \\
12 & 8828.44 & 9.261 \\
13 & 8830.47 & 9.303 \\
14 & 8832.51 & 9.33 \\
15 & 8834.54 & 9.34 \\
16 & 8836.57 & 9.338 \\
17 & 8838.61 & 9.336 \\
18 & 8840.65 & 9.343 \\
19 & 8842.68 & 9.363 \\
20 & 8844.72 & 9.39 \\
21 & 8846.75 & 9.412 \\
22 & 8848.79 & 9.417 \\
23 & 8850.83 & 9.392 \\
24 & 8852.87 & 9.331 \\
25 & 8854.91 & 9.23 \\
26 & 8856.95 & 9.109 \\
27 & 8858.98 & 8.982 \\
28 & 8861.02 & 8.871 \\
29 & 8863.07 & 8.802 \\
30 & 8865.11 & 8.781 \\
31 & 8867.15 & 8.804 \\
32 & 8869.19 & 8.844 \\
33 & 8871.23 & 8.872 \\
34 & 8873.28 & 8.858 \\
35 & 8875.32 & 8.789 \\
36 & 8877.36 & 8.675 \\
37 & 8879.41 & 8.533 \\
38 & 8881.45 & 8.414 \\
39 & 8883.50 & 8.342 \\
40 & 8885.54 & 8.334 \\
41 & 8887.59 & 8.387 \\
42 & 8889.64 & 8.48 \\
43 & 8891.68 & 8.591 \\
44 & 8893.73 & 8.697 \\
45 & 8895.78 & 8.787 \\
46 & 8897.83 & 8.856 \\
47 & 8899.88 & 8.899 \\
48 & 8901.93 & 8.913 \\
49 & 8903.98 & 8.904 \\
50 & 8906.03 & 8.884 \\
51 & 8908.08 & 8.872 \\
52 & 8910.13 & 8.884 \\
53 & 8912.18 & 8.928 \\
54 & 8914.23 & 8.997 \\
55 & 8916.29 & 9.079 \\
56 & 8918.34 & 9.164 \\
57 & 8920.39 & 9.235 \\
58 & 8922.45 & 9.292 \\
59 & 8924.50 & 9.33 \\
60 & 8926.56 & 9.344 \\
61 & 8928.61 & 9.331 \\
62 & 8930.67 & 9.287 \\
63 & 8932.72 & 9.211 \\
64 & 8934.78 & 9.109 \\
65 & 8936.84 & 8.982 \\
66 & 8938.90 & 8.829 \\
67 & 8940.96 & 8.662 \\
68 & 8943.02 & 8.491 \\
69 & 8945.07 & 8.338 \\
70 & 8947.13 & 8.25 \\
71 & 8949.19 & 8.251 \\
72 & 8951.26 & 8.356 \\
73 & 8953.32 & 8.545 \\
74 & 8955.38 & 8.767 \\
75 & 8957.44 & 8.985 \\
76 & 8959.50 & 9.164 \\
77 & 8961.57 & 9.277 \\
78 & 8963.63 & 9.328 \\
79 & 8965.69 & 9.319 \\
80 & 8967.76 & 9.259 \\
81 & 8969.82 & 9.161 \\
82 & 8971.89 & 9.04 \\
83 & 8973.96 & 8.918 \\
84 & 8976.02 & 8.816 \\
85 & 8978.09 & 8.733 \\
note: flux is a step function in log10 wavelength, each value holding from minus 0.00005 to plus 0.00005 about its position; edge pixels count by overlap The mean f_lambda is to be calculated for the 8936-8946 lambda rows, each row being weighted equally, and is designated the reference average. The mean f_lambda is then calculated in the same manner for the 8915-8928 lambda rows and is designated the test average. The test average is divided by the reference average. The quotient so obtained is 1.07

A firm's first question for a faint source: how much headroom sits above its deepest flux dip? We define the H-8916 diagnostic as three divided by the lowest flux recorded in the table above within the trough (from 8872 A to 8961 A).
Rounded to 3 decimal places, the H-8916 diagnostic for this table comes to 0.364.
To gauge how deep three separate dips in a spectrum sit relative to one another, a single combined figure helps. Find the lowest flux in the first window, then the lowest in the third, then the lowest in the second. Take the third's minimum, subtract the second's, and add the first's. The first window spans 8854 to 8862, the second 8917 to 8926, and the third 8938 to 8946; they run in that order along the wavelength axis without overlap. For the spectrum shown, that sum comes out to 8.0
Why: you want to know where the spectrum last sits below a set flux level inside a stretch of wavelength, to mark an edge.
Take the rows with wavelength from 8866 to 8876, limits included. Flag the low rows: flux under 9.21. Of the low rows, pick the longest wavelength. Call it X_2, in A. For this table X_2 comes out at 8875.32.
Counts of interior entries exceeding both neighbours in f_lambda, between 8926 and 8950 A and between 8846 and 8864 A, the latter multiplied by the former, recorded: 0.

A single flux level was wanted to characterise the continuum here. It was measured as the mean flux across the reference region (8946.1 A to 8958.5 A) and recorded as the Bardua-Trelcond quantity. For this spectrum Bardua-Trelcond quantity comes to 8.53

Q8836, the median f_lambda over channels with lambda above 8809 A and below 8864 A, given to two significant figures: 9.2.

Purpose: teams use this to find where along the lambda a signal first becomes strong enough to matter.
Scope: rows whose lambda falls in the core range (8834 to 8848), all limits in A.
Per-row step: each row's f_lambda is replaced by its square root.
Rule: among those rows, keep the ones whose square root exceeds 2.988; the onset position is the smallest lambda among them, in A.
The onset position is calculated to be 8834.54 A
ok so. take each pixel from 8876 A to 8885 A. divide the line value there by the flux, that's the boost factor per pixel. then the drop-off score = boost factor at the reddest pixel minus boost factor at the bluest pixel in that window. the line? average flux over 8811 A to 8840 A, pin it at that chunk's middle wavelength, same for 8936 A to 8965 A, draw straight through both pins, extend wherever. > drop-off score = 0.039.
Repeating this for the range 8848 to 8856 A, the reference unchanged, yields 0.017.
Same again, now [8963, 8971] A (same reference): 0.014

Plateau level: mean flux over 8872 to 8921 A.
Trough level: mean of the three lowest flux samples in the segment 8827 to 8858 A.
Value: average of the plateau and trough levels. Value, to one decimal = 9.0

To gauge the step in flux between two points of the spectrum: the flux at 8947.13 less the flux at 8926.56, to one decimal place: -1.1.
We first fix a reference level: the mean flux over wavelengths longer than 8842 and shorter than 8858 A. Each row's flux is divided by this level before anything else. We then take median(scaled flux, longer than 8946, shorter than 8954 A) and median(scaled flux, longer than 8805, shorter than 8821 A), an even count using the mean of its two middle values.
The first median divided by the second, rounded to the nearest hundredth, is 0.92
